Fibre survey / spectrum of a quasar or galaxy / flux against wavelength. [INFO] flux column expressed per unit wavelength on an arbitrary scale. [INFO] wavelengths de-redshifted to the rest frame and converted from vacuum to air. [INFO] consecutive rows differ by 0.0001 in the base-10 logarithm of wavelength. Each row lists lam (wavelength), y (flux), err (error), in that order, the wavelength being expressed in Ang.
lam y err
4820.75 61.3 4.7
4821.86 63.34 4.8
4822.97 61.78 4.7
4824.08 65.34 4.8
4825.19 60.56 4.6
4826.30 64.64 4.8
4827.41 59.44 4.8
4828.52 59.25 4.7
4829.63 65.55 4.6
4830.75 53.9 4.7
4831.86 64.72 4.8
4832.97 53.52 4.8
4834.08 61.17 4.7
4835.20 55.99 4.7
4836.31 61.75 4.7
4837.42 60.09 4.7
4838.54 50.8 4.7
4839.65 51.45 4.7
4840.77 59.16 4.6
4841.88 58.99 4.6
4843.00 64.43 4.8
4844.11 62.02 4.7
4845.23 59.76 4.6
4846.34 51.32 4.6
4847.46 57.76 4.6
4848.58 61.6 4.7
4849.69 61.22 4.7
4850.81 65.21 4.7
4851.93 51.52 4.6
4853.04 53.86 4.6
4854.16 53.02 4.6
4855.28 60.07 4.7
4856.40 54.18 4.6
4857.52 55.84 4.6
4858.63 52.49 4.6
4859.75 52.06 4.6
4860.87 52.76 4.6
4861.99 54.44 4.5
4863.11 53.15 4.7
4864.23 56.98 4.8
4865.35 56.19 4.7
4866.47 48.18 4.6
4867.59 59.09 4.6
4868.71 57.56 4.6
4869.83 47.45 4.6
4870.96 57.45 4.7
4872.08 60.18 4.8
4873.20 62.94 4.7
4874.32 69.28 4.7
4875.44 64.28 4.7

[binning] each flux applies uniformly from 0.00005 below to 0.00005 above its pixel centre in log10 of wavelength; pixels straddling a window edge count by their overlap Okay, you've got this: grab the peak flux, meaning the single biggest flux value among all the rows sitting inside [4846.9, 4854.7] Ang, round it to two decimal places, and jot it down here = 65.21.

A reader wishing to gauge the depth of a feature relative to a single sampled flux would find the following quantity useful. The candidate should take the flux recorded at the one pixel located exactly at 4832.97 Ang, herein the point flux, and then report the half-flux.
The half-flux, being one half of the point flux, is 26.8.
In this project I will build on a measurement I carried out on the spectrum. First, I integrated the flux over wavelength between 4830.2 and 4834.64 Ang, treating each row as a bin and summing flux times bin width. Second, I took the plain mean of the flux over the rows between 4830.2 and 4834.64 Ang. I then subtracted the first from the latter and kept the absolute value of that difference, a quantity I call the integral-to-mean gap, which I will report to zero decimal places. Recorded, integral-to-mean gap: 201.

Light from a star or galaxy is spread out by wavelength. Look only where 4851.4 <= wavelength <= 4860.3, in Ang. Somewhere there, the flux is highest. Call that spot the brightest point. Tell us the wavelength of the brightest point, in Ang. 4855.28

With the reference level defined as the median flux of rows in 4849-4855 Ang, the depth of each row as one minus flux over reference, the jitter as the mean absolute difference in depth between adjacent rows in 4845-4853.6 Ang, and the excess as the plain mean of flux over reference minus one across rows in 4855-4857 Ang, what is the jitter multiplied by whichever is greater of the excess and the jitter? 0.011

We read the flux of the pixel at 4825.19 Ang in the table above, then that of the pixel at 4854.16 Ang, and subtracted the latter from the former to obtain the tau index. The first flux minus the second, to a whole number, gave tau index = 8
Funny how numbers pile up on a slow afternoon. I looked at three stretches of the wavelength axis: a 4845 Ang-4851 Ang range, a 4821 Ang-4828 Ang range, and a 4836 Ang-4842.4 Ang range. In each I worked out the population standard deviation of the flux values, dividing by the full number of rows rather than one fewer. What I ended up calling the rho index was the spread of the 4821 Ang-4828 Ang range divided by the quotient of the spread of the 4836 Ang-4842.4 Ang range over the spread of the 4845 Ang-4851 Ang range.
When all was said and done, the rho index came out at 2.1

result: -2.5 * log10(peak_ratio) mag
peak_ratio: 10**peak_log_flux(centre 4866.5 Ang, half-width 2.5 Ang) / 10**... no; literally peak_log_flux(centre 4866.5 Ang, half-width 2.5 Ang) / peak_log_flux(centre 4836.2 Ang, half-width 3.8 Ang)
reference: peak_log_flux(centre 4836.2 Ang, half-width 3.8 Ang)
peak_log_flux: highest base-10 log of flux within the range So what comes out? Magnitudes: 0.012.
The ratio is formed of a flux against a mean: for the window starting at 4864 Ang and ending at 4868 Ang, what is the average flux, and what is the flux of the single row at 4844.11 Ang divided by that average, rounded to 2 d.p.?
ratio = 1.13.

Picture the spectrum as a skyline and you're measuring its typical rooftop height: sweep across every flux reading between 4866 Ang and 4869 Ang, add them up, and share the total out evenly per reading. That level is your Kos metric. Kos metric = 54.9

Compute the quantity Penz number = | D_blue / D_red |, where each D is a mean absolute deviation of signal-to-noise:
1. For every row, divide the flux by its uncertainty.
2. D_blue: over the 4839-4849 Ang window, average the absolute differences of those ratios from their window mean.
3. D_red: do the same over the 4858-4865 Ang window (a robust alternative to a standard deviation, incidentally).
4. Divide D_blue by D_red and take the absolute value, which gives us 2.49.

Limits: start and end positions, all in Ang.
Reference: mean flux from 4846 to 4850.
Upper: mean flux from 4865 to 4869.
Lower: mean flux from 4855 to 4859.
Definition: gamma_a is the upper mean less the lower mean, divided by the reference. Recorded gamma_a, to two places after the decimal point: -0.01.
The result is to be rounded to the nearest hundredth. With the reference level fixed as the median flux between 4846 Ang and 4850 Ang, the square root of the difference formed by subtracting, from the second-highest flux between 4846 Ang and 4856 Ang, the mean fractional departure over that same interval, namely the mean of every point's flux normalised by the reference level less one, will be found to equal 7.85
